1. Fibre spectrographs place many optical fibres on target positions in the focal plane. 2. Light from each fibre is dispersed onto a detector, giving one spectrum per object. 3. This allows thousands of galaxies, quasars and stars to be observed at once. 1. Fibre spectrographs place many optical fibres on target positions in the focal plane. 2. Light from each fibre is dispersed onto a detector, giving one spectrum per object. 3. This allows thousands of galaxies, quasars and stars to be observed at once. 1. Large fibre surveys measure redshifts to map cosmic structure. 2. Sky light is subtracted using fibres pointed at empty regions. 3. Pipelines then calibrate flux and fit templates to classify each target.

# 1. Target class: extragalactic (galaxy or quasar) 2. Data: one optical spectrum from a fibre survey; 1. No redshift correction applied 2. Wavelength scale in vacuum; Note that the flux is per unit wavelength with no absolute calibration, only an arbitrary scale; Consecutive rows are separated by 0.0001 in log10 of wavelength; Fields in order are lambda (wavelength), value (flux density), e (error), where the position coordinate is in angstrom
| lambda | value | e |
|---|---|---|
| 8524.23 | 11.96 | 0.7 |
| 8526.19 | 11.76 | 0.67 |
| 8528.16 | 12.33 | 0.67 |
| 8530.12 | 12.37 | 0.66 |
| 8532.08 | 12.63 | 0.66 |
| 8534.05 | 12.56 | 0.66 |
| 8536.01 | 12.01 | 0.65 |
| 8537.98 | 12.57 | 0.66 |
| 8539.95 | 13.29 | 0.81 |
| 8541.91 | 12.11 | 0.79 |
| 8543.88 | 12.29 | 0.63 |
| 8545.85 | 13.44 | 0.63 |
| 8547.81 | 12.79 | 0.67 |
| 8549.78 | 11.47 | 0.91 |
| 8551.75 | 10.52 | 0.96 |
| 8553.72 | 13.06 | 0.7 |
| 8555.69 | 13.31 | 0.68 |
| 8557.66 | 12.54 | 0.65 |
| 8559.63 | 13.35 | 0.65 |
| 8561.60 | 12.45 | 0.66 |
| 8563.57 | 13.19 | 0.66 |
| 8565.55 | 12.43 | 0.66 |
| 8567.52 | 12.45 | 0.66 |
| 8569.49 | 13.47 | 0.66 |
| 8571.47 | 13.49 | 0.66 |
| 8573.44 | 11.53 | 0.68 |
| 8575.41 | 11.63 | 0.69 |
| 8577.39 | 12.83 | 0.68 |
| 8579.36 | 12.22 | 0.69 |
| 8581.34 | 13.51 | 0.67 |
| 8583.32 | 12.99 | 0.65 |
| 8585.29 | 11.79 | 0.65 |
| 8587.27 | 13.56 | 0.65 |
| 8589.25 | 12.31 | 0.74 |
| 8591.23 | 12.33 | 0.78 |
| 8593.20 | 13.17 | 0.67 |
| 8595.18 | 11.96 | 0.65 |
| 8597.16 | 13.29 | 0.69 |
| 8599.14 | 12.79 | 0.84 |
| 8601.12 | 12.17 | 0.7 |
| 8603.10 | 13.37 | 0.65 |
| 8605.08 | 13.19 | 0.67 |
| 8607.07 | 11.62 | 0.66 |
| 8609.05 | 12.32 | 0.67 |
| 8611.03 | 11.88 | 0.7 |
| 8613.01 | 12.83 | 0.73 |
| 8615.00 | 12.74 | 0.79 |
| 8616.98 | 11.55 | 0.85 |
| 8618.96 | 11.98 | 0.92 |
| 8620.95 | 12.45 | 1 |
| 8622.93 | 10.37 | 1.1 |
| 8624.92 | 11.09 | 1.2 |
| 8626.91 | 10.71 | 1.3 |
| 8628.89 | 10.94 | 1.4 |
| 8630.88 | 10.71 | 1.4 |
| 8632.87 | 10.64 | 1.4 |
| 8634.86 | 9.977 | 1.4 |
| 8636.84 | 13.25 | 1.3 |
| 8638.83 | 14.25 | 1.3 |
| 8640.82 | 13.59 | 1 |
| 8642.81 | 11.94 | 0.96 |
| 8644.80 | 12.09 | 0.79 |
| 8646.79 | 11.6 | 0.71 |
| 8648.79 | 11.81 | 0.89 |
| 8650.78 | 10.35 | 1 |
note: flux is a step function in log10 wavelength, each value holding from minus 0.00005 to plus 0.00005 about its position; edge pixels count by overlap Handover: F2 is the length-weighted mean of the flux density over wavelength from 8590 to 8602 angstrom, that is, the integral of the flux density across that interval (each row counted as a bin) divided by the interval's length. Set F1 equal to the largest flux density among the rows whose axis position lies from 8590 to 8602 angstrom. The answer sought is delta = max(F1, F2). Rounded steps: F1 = 13.29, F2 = 12.6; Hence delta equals 13.3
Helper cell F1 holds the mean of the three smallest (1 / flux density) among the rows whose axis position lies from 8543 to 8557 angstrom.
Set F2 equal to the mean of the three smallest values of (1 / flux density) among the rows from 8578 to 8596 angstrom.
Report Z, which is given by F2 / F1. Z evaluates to 0.99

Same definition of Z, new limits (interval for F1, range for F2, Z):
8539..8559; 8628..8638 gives 1.16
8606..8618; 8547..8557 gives 0.97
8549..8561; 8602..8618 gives 1.01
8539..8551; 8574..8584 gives 1.00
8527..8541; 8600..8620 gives 0.98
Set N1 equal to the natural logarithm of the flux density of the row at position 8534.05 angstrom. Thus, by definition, 2.53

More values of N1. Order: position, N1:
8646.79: 2.45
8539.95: 2.59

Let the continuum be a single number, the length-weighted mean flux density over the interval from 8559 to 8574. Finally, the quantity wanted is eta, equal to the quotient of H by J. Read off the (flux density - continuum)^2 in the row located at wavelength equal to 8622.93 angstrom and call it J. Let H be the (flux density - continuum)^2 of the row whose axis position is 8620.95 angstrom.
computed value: 0.0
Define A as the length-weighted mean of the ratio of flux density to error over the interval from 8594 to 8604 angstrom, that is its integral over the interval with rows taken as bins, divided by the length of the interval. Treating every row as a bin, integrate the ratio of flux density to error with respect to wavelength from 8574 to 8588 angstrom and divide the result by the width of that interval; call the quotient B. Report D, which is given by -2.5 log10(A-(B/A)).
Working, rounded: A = 18.2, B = 18.8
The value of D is -3.08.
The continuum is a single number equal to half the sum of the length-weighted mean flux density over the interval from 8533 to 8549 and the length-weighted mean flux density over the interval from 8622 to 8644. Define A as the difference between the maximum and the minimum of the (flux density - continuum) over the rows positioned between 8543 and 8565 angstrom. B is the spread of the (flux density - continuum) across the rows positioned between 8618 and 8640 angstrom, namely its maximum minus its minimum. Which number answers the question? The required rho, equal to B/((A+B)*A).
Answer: 0.20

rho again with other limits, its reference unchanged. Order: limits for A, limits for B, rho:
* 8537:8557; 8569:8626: 0.18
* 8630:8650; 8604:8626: 0.09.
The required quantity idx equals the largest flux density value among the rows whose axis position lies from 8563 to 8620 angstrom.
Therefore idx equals 13.56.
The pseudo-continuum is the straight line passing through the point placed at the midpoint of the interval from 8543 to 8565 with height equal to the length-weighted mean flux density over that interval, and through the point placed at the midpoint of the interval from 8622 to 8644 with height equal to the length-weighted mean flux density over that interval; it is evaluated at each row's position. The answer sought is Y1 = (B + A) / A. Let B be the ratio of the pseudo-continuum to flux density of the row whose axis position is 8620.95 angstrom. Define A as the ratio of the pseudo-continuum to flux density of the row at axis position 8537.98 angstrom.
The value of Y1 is 1.93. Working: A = 1.02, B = 0.94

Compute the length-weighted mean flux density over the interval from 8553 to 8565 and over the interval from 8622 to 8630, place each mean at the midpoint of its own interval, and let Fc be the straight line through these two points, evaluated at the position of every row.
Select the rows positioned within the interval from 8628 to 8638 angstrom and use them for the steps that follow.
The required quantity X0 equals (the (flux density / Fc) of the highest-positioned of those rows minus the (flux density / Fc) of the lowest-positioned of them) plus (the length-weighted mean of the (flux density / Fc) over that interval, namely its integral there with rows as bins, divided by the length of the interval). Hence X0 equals 1.31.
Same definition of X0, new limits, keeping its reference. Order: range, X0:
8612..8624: 0.89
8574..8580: 1.04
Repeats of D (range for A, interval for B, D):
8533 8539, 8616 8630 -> -3.15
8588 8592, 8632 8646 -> -3.00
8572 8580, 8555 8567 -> -3.06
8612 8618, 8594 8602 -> -2.91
